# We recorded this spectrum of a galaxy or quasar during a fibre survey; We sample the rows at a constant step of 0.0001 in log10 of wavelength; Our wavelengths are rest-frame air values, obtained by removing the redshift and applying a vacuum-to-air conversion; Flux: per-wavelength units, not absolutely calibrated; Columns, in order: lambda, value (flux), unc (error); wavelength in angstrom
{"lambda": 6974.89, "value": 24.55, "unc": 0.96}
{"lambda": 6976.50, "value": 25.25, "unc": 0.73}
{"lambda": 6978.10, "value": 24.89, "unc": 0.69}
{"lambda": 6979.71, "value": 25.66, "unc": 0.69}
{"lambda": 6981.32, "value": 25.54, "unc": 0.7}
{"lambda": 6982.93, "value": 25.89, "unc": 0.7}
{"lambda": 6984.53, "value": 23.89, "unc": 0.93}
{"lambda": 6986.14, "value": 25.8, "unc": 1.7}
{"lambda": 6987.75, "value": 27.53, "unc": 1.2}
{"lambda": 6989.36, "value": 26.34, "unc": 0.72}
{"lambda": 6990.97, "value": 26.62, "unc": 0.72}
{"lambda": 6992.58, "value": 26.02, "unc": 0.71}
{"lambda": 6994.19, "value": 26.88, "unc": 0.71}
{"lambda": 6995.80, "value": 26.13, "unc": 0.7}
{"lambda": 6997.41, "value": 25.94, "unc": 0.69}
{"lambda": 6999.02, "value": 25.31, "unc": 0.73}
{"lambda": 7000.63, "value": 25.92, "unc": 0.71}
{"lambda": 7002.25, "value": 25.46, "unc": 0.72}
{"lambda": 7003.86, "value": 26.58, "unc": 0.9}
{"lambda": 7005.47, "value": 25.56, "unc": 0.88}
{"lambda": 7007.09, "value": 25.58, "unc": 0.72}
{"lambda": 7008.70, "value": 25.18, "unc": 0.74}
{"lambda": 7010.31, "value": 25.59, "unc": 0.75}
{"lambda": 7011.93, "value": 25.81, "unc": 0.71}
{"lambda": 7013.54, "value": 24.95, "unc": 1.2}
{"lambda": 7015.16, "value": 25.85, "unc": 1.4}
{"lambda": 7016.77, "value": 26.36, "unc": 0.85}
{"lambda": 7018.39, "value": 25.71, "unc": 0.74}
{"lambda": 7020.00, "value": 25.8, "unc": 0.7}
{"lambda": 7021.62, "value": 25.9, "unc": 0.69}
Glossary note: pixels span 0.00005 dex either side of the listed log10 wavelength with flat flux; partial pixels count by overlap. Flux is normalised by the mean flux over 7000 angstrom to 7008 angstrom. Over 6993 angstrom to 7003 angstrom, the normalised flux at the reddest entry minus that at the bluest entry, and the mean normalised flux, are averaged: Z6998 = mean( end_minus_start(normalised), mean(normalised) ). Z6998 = 0.475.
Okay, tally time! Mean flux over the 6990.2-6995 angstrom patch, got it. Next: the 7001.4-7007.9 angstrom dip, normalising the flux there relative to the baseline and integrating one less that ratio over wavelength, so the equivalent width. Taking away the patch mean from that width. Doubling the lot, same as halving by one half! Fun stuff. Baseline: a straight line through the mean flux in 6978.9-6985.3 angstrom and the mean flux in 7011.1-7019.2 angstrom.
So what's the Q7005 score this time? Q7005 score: -53.1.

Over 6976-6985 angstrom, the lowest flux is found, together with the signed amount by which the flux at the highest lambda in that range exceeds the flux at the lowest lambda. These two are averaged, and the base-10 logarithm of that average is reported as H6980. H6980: 1.05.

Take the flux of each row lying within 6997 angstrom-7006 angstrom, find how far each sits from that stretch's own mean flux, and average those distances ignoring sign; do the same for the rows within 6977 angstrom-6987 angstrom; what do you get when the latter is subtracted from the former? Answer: -0.2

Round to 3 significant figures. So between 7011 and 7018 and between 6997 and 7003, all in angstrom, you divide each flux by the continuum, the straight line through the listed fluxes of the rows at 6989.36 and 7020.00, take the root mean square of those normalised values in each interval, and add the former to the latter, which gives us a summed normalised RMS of 1.98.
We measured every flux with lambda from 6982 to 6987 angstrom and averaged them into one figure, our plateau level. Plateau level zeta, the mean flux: 25.2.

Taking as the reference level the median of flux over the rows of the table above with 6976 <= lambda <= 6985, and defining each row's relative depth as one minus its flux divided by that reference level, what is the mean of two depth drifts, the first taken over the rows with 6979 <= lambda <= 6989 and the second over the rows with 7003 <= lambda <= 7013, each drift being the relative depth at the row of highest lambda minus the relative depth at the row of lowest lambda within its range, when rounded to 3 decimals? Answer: -0.022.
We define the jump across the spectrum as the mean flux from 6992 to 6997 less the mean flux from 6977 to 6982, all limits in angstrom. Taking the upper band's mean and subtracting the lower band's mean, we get 0.98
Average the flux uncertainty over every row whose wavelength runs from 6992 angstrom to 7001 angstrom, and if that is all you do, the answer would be 0.71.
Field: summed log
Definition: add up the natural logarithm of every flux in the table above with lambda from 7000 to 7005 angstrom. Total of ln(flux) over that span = 9.77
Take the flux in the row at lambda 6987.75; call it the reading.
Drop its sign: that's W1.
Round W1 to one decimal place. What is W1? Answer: 27.5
